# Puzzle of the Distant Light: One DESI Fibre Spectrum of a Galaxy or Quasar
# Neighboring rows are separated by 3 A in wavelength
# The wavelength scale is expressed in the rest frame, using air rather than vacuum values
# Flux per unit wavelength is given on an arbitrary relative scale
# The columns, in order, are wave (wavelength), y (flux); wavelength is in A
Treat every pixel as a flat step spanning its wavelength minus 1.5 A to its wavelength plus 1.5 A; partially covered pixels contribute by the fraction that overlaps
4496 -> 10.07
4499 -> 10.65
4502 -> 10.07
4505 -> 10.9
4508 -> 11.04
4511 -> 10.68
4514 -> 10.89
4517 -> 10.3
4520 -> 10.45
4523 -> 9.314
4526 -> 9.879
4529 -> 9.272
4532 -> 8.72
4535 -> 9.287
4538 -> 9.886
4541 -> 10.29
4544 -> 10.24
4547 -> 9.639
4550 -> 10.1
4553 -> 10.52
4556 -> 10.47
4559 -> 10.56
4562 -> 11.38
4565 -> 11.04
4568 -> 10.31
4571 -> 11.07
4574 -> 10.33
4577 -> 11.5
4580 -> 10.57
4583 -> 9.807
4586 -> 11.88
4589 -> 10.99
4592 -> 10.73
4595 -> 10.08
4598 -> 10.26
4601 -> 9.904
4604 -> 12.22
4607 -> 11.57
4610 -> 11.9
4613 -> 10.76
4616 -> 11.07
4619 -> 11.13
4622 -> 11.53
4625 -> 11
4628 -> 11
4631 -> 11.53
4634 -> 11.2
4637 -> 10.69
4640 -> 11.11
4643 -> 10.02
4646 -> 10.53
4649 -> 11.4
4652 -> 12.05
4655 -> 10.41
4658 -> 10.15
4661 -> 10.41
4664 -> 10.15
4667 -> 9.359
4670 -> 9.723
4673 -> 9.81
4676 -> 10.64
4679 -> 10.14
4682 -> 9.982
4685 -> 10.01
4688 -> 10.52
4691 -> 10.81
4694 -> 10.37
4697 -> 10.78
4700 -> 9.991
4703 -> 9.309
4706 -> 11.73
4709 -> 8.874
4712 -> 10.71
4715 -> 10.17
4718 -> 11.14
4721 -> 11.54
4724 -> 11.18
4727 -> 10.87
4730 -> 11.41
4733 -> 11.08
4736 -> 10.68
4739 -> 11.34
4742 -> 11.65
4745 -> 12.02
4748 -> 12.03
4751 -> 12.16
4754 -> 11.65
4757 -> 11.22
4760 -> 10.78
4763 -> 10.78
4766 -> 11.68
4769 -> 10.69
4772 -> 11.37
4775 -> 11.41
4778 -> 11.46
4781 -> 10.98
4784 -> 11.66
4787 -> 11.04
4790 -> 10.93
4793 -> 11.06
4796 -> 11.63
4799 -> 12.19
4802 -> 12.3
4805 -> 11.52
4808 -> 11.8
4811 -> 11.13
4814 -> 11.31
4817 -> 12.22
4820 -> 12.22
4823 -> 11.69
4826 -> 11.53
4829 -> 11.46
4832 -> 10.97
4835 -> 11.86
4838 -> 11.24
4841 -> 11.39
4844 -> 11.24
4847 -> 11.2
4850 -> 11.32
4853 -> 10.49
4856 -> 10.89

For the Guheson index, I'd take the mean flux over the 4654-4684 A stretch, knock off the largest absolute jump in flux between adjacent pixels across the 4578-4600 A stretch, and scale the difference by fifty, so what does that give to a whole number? 400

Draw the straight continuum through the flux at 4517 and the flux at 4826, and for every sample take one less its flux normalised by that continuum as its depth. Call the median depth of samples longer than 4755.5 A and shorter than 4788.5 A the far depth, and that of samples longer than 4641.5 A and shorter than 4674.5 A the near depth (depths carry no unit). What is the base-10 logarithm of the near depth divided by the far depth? 1.3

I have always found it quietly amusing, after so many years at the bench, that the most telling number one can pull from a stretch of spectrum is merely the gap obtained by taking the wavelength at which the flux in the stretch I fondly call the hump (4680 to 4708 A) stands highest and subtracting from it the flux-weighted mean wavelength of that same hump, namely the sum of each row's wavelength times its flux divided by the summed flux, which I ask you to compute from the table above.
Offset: 11.9 A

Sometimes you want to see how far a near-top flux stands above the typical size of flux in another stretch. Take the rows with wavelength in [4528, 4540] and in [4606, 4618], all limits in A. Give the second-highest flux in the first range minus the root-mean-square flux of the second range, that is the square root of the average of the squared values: -2.05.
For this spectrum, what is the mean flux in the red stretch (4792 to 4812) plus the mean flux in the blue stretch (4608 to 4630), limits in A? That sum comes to 22.9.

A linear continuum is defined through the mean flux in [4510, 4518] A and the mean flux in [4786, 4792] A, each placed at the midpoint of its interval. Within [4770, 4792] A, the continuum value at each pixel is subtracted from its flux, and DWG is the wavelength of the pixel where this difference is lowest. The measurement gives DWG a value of 4790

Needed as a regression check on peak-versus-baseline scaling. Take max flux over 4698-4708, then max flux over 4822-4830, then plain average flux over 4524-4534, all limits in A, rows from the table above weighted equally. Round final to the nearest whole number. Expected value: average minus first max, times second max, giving -29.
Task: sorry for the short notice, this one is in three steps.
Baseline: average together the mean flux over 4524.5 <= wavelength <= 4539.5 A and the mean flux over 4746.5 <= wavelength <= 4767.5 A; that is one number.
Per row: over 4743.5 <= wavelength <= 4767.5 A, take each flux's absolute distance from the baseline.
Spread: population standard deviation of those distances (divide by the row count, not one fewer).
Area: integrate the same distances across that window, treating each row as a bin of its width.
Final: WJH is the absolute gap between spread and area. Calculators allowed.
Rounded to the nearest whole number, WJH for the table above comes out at 26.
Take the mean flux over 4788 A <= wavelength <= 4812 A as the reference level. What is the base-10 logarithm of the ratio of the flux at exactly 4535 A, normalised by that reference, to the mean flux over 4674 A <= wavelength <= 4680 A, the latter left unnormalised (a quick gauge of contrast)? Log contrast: -1.11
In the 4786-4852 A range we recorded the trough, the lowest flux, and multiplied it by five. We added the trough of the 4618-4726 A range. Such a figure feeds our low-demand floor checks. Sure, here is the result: 64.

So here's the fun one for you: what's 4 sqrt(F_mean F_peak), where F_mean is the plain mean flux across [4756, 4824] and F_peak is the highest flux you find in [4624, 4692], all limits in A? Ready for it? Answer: 47.0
